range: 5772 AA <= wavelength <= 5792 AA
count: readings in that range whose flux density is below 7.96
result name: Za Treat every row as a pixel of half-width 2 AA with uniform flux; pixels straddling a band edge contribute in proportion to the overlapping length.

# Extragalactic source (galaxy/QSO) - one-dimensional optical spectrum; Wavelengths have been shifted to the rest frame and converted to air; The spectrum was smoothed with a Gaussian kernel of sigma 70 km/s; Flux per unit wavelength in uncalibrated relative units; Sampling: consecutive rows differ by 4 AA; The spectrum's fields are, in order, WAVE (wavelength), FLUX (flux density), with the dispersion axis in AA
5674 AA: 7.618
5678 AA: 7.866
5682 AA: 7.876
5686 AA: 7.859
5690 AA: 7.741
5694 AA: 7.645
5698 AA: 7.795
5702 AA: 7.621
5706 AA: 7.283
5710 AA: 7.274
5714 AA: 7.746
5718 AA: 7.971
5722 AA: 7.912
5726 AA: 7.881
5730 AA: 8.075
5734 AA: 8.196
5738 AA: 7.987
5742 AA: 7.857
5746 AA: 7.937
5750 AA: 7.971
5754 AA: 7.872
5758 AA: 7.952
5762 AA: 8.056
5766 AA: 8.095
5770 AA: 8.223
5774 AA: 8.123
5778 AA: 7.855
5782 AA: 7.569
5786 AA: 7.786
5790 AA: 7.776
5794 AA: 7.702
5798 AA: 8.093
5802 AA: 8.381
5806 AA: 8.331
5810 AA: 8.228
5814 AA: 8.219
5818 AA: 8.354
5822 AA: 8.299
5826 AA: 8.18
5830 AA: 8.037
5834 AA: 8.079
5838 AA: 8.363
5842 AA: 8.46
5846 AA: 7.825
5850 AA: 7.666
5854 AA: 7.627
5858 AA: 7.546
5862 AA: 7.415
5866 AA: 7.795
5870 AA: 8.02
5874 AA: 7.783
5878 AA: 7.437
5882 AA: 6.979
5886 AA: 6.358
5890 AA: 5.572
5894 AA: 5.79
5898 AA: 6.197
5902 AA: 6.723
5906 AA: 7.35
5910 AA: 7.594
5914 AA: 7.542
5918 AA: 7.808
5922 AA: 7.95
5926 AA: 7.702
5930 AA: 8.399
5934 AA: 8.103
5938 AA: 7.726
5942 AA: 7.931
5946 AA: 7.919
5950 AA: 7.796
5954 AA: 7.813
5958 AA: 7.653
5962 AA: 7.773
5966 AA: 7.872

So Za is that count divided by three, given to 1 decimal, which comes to 1.3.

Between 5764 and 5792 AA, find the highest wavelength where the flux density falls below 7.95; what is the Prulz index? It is 5790 AA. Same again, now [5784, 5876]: 5874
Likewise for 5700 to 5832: 5794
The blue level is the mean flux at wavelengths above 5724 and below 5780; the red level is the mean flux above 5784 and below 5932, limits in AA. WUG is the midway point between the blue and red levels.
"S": 7.83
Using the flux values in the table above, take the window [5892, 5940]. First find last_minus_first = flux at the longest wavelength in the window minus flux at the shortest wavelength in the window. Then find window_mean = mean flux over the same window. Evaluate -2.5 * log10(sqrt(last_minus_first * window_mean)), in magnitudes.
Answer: -1.45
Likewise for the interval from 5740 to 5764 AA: -0.25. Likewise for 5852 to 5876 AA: -0.10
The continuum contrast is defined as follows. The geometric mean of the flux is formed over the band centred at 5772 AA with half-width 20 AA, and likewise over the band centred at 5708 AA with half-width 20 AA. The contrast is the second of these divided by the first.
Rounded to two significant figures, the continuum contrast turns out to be 0.97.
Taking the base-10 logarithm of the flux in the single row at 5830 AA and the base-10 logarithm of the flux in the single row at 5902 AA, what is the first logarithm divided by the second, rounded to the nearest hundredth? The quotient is 1.09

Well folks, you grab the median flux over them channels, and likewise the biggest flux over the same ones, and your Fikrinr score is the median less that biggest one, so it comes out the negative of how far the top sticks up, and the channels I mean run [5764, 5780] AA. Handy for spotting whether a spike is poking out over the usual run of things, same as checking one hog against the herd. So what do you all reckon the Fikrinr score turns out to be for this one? -0.11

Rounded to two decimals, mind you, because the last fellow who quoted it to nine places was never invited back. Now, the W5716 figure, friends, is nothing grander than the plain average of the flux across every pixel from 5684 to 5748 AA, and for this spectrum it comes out 7.80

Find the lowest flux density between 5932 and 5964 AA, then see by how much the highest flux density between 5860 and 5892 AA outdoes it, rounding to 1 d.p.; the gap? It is 0.4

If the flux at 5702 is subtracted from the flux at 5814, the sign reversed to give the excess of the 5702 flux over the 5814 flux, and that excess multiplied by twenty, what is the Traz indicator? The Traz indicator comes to -12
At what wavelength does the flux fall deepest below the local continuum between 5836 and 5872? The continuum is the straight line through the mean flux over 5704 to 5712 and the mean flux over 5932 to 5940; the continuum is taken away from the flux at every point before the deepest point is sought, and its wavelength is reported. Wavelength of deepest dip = 5862 AA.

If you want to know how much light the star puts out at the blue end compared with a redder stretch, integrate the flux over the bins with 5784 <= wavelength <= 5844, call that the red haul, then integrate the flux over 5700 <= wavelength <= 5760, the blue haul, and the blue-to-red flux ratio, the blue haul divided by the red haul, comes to 0.96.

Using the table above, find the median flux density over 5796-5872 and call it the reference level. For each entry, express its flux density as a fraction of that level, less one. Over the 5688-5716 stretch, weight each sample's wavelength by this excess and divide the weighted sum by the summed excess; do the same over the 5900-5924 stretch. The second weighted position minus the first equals 204.4 AA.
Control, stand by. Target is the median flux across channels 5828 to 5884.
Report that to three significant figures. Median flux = 7.79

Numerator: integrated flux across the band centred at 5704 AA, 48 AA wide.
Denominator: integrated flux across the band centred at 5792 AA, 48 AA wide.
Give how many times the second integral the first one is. 0.96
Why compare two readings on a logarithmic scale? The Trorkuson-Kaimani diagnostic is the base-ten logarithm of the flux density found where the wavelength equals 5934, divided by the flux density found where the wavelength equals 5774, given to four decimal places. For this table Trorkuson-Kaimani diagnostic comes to -0.0011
